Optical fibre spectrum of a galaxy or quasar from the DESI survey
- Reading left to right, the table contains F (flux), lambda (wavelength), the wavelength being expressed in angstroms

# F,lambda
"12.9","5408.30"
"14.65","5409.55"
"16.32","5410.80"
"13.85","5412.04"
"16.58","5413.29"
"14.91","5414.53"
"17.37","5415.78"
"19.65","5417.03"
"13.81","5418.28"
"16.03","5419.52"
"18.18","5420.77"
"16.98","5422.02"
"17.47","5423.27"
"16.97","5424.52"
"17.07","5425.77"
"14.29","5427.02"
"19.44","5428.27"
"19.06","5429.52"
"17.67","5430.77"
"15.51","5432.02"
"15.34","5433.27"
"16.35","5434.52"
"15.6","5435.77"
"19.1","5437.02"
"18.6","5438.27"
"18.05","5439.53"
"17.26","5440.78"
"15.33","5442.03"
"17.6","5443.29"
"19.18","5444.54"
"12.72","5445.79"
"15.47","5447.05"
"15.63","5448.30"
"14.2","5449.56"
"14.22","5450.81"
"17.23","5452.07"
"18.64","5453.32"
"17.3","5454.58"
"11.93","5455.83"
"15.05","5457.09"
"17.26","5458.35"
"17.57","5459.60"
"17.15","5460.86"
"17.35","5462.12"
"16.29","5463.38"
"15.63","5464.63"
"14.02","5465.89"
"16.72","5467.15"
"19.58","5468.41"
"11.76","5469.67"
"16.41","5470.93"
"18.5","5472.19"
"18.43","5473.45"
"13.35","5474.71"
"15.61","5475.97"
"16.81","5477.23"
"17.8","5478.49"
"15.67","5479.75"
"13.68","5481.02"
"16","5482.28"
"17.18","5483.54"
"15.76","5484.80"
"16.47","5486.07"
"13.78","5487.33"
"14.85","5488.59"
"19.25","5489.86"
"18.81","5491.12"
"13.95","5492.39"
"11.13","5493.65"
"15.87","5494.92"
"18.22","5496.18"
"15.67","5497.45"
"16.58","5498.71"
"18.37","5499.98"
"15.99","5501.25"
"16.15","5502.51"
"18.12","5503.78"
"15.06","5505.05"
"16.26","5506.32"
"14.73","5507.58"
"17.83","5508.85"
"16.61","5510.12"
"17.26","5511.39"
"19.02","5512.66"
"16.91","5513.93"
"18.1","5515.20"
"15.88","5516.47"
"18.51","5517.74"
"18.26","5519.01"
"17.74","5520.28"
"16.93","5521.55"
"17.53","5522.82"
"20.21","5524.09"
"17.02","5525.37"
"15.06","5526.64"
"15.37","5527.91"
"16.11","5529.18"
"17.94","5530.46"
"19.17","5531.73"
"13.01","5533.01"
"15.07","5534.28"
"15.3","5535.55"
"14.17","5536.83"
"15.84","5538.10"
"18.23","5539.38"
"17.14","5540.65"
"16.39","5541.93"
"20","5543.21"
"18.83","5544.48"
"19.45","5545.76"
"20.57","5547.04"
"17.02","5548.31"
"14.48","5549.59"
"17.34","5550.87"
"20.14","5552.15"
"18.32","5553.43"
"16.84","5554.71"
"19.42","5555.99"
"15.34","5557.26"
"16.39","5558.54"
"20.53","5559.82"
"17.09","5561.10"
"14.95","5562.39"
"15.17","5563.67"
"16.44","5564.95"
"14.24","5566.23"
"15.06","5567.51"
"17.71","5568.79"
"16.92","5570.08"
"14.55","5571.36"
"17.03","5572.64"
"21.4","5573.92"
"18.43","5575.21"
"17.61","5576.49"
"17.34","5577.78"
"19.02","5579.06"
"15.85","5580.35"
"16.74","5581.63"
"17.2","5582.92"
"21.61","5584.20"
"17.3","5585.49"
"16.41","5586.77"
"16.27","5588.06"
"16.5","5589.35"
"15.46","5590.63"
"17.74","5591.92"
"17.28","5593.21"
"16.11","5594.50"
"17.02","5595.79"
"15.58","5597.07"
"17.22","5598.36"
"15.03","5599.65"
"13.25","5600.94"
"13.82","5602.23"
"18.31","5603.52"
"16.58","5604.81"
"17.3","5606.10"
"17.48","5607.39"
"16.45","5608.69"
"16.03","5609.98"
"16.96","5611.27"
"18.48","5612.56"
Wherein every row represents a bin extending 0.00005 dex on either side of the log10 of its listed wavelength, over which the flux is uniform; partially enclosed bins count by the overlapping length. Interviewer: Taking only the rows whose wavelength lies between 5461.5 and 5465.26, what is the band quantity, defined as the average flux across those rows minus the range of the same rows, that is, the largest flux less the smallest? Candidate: 14.7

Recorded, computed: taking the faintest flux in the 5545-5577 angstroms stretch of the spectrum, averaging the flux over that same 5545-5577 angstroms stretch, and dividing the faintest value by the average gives 0.823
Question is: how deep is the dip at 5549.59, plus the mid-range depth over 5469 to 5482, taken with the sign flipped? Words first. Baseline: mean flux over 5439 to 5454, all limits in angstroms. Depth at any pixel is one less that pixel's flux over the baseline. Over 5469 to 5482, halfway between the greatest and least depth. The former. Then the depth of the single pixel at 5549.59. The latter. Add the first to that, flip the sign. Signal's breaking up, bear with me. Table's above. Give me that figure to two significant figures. -0.18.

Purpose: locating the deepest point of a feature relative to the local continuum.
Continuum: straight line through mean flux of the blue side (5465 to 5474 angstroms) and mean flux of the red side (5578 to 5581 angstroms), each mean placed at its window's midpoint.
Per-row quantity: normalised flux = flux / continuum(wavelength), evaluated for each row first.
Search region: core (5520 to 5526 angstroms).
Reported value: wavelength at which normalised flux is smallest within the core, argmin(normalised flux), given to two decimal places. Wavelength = 5521.55 angstroms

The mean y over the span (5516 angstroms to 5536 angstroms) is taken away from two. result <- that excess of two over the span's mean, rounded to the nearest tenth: -14.8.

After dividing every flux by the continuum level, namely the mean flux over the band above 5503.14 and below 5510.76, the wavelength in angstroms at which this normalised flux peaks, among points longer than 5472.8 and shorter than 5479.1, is 5473.45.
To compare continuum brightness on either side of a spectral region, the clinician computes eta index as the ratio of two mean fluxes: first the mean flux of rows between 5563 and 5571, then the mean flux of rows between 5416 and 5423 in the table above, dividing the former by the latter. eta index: 0.94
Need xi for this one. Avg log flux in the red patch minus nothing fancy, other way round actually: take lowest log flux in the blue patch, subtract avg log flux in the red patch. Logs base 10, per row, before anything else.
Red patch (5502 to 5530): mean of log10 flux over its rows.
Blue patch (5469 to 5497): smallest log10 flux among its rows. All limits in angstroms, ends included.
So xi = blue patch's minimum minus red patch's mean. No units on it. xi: -0.183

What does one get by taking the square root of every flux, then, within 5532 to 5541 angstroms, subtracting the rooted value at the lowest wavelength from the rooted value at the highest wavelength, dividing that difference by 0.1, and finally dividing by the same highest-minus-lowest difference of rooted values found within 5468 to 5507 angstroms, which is -14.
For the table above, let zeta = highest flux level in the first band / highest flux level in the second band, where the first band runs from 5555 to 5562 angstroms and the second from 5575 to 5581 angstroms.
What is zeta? 1.08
